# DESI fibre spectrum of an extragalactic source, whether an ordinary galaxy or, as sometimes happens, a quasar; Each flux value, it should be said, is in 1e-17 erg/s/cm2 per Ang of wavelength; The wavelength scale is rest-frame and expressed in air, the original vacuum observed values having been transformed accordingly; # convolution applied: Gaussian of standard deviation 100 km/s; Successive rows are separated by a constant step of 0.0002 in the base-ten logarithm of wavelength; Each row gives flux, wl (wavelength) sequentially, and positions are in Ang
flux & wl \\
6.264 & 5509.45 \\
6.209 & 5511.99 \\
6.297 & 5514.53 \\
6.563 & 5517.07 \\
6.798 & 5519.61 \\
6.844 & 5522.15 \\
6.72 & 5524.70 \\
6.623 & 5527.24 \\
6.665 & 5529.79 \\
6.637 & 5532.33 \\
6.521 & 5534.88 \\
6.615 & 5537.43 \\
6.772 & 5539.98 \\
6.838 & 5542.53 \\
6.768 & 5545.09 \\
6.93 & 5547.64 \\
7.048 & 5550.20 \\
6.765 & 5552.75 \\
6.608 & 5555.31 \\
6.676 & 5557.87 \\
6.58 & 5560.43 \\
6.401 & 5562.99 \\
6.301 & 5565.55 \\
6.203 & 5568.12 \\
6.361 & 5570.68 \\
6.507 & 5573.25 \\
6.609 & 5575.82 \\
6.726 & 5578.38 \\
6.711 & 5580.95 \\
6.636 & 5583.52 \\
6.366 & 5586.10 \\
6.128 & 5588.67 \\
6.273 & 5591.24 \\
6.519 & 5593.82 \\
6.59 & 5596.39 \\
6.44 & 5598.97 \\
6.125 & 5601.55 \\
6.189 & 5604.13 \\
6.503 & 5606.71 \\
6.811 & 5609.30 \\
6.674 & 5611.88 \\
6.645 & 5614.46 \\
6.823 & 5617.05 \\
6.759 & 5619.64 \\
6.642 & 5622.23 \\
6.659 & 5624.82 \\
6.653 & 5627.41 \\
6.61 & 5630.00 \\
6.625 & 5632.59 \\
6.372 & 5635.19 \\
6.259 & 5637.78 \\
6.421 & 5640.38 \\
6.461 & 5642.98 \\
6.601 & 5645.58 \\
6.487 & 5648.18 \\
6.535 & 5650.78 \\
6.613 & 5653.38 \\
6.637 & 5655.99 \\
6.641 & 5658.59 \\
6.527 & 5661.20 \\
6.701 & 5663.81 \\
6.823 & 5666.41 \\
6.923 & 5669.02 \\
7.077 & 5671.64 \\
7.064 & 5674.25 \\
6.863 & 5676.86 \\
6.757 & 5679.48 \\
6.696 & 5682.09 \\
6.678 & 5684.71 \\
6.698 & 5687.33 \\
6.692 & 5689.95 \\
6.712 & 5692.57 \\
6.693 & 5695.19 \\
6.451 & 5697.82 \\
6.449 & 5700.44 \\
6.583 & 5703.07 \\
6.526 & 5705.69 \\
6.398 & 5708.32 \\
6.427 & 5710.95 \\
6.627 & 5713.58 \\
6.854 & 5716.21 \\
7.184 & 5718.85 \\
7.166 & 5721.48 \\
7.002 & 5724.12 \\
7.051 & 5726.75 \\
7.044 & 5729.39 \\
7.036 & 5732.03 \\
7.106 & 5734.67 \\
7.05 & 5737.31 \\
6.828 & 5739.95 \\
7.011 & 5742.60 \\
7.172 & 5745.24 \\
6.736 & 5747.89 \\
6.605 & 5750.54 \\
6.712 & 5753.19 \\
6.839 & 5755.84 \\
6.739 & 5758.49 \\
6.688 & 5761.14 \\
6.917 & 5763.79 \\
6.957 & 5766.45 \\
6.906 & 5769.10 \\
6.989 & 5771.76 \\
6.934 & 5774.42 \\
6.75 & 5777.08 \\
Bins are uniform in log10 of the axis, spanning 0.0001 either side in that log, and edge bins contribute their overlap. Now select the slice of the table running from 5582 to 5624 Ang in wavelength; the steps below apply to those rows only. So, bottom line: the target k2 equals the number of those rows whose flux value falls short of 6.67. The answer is 12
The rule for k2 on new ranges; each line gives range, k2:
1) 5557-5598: 13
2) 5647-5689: 6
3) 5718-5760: 1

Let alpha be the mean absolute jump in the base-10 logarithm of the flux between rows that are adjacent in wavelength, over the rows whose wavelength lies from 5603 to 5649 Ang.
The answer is 0.008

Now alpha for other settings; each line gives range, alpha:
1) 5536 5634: 0.009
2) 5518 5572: 0.007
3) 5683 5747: 0.007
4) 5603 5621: 0.011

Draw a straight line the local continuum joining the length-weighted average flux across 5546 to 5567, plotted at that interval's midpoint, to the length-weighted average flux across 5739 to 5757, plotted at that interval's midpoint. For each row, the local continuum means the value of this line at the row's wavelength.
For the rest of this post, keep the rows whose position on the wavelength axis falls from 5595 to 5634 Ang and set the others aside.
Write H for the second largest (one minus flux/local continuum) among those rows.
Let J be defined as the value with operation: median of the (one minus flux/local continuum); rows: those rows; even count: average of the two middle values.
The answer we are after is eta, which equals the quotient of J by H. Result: 0.2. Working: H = 0.08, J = 0.012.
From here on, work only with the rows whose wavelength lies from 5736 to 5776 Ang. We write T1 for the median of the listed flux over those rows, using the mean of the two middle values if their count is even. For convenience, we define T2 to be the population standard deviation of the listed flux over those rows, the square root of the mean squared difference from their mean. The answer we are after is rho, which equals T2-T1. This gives -6.76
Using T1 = 6.91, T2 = 0.15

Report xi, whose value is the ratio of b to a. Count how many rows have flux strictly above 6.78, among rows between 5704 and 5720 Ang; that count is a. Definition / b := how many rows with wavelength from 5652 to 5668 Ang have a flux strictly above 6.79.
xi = 0.5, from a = 2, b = 1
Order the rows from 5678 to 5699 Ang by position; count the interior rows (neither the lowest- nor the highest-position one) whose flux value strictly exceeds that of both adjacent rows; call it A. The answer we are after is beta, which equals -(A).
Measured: -2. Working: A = 2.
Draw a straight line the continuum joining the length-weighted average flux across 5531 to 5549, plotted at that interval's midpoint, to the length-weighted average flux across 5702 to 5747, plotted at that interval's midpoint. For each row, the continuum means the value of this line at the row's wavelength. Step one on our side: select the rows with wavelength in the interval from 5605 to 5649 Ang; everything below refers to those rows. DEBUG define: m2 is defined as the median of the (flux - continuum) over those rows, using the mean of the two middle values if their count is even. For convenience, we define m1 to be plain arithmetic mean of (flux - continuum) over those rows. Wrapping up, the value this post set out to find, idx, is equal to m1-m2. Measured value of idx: -0.03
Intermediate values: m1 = -0.21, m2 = -0.18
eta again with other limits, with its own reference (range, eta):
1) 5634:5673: 0.4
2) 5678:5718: 0.3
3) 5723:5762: -1.1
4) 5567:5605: 0.5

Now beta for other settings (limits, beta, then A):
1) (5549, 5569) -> -1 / 1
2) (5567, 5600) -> -2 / 2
